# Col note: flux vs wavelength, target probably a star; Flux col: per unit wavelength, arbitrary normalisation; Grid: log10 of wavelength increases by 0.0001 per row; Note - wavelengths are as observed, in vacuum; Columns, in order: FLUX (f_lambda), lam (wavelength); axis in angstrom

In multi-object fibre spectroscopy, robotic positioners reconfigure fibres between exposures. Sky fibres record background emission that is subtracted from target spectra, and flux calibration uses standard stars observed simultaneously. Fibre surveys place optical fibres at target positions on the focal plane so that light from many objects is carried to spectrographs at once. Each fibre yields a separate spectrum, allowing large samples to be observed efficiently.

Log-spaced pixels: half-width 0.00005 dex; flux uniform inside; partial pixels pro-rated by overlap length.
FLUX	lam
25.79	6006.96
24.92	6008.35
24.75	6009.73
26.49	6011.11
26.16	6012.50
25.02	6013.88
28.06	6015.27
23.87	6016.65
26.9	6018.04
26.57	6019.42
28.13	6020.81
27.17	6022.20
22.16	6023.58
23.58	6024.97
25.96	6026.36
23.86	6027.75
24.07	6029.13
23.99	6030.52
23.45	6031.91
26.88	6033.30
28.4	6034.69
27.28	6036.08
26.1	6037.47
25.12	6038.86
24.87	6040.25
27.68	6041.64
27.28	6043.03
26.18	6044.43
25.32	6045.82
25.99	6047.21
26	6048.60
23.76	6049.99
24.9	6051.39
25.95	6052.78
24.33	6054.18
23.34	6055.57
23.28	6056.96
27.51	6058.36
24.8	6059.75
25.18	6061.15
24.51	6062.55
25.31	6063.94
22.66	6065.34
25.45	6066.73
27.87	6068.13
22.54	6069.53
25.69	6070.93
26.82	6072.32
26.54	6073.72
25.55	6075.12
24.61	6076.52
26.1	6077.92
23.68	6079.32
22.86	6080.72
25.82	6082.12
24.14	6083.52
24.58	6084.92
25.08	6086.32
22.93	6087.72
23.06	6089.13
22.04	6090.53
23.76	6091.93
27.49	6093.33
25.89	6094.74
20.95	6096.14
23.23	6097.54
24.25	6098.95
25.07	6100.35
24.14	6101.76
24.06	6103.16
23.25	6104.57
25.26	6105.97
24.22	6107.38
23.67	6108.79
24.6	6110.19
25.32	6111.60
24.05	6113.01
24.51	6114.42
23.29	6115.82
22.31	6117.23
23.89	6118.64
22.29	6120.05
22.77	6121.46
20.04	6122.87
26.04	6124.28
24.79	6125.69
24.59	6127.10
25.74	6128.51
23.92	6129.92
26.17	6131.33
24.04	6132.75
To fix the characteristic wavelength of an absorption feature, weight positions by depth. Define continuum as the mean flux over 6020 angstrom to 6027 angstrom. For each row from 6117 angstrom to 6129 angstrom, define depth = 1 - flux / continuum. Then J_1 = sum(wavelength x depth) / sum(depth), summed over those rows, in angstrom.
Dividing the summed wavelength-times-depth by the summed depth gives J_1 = 6120.8 angstrom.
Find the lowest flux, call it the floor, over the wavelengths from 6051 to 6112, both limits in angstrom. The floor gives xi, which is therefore 20.95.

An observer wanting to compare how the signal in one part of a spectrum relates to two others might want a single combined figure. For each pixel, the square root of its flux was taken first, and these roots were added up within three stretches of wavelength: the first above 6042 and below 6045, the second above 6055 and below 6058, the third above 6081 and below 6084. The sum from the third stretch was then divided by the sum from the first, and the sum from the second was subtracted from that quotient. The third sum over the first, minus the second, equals -8.69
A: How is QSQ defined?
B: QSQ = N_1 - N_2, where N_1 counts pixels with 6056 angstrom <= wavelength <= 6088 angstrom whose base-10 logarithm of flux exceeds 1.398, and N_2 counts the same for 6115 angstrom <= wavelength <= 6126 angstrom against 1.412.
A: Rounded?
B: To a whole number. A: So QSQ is 11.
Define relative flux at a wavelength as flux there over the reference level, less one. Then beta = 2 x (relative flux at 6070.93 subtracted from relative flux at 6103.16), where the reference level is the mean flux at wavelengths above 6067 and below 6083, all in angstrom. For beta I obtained -0.13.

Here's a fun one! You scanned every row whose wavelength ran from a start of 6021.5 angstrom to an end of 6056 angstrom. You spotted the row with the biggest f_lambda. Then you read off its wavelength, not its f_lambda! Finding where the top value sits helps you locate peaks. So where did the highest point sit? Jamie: 6034.69 angstrom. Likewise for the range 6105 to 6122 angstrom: 6111.60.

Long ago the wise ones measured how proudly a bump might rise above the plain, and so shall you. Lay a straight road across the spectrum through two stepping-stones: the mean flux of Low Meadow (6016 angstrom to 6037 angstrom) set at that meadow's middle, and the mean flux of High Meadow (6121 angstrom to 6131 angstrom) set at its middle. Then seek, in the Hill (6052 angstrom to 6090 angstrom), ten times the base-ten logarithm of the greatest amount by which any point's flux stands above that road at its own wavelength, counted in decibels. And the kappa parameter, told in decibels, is 5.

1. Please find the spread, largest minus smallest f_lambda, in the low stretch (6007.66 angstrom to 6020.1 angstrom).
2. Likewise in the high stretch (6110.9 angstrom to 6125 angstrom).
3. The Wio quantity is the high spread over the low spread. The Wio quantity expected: 1.43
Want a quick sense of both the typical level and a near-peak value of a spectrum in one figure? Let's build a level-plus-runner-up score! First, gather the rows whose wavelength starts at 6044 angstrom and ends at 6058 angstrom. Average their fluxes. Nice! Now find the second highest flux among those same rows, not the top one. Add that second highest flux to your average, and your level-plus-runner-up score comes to 50.9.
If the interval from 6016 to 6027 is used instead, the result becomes 52.7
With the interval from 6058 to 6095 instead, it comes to 52.4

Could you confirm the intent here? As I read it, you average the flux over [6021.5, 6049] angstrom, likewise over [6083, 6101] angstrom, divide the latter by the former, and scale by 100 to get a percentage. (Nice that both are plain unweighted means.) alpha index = 94.0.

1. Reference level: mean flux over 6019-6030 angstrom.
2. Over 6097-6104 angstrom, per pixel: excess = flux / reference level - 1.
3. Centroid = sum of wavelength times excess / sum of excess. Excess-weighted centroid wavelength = 6099.9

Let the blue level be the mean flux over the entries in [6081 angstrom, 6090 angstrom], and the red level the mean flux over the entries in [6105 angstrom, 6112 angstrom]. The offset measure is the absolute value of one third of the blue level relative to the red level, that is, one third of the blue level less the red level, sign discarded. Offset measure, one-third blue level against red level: 16.5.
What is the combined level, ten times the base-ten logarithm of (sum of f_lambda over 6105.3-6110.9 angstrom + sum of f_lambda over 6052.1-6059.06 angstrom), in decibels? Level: 23.5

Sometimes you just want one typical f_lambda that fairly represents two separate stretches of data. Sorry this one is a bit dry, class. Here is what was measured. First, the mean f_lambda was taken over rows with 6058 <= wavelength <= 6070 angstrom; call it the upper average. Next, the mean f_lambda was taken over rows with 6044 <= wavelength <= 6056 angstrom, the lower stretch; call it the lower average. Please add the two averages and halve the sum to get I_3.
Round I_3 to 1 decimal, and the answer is 25.1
